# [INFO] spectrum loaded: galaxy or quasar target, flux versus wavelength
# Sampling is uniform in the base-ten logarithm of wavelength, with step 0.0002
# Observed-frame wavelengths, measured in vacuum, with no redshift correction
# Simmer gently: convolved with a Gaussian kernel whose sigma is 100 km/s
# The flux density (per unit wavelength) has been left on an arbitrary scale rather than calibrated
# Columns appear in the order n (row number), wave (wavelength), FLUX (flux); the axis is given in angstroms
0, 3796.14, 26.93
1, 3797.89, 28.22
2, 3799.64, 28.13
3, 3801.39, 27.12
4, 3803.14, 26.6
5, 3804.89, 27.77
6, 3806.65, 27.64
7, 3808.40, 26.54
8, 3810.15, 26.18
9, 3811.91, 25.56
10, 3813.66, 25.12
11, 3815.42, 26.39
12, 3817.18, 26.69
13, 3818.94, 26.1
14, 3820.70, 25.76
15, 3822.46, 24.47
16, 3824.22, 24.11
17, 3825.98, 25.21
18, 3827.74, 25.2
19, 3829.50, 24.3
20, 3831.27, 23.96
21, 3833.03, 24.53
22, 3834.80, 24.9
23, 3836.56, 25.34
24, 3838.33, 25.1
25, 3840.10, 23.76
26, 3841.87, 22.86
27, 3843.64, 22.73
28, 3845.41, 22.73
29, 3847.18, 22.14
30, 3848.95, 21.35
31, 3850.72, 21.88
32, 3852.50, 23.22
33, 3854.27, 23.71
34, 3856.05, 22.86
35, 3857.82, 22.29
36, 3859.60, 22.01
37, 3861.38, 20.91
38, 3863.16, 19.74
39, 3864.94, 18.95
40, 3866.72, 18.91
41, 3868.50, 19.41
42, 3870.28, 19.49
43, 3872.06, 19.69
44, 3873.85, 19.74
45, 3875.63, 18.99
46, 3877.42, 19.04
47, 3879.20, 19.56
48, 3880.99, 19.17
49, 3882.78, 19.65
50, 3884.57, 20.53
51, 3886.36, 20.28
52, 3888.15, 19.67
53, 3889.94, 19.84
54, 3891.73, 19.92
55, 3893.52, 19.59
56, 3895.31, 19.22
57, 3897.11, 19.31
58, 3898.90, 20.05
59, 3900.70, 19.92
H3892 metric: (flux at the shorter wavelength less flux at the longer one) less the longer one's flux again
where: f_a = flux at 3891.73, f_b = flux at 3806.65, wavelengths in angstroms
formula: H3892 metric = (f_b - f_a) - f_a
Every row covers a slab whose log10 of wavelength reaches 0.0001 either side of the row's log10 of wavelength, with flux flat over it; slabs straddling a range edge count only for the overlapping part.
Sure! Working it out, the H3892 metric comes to -12.2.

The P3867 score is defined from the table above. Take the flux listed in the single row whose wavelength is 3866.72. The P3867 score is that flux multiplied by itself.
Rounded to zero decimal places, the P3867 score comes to 358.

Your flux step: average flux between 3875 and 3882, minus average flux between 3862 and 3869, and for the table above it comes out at -0.1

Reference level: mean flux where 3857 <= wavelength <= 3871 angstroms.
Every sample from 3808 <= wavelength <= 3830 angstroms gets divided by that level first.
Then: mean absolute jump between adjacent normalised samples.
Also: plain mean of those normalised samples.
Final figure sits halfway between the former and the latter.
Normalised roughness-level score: 0.65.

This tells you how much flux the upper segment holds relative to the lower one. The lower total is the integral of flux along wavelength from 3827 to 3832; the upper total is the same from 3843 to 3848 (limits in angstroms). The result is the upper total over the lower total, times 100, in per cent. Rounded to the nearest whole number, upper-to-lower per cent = 92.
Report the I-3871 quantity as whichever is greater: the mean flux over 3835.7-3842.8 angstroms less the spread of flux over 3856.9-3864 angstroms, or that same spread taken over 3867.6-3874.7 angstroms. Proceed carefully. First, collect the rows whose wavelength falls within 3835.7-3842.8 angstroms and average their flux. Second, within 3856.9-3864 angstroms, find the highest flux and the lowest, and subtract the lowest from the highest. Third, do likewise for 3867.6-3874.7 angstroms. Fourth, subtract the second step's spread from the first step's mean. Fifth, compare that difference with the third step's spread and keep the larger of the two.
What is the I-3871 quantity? 21.7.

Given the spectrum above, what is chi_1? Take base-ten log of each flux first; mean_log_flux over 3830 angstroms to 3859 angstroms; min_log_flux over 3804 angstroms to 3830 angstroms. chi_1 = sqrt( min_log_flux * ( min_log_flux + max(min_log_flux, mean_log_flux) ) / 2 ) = 1.382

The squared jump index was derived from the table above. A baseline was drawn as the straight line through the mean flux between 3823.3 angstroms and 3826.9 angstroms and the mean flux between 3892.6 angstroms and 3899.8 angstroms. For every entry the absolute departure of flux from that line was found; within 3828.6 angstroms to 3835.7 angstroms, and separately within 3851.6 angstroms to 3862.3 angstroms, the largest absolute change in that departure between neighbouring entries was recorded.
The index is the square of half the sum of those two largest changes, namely 0.54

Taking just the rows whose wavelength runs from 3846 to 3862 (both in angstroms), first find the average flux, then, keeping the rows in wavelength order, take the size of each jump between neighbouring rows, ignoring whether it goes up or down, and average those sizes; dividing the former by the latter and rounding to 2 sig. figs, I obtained 30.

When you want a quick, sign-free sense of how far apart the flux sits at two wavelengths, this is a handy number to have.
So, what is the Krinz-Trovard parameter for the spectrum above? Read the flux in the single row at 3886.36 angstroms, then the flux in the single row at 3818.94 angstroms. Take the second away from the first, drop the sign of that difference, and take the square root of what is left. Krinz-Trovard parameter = 2.4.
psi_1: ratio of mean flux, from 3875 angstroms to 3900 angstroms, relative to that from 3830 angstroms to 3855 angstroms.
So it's 0.837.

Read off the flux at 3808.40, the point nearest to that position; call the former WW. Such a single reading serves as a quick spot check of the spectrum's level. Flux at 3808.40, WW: 26.54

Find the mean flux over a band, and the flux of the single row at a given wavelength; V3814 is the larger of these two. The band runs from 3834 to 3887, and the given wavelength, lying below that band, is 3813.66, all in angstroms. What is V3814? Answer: 25.1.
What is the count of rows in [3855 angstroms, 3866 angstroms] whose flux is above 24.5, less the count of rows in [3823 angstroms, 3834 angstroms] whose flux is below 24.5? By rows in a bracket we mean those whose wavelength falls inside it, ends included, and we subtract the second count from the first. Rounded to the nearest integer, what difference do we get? -3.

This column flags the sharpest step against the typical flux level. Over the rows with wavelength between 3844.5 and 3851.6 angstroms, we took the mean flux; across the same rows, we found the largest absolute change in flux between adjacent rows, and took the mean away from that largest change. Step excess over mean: -21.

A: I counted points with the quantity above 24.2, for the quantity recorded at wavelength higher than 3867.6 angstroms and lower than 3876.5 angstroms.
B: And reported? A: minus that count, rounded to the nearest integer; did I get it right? 0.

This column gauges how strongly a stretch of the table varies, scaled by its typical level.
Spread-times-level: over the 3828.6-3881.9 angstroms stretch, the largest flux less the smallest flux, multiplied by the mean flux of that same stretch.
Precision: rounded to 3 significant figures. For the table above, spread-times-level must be 140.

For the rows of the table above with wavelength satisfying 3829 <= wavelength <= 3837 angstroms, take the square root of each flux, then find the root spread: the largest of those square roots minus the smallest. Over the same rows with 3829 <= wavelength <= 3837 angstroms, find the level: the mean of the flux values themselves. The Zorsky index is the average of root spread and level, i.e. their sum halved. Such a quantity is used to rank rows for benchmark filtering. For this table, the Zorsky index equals 12.4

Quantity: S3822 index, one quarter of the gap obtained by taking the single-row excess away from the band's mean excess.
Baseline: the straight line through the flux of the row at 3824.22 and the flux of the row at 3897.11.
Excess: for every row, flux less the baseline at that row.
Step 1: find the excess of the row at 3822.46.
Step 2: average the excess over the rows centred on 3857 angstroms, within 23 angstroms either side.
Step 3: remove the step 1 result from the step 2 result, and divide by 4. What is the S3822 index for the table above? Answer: -0.15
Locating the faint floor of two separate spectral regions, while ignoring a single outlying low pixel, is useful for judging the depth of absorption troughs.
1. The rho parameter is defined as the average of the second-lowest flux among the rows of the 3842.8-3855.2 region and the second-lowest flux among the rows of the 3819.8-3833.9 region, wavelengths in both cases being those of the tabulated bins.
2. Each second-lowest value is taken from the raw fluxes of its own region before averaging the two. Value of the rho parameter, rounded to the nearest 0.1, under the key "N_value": 23.0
